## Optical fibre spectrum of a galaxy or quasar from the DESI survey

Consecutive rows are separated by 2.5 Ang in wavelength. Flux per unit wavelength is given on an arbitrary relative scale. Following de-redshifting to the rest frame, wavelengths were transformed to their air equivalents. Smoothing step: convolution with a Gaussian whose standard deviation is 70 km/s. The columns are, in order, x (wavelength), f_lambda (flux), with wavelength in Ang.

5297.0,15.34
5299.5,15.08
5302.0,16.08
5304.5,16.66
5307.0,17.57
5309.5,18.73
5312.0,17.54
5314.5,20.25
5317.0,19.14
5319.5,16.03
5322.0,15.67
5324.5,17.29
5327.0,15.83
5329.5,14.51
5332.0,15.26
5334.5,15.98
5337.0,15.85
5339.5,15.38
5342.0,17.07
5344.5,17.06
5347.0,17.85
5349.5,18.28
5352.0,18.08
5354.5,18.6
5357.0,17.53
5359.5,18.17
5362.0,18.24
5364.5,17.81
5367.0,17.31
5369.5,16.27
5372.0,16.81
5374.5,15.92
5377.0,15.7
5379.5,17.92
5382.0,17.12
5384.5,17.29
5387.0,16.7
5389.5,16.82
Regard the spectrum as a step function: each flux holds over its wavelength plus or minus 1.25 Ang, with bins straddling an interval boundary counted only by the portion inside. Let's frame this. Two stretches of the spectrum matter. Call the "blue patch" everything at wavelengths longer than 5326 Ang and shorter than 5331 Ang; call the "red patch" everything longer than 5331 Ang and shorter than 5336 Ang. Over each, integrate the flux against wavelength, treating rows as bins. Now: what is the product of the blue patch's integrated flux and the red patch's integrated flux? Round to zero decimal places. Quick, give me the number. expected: 5924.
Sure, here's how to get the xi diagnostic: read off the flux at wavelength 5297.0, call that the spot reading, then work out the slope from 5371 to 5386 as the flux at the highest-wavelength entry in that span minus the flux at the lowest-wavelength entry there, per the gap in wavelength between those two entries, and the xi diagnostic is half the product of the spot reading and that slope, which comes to 0.3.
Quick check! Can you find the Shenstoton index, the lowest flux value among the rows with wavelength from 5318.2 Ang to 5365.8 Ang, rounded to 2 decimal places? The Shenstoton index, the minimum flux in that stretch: 14.51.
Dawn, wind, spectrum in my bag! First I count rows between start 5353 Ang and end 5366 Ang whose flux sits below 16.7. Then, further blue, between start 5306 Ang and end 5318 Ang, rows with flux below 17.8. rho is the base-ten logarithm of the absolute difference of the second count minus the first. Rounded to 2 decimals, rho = 0.30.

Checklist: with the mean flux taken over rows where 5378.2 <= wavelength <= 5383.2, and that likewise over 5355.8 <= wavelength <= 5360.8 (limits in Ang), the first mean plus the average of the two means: 35.2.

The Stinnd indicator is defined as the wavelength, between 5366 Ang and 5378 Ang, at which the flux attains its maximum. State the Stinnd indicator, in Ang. 5367.0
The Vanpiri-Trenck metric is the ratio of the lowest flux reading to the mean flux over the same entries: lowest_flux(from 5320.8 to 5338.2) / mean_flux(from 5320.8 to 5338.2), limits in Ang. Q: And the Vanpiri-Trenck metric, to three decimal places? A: 0.920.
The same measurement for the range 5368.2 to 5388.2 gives 0.939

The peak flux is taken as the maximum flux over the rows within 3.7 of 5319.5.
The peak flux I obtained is 19.14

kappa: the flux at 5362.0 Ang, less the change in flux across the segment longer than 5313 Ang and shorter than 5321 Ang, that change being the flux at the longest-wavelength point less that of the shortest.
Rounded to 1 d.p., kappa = 22.5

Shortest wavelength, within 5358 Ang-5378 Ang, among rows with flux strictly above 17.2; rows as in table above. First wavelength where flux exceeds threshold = 5359.5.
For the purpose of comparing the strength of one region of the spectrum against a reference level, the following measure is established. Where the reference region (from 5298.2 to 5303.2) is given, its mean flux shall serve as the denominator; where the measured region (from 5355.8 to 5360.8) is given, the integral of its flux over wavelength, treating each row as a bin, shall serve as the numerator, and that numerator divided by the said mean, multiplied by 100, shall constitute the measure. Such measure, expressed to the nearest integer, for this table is 573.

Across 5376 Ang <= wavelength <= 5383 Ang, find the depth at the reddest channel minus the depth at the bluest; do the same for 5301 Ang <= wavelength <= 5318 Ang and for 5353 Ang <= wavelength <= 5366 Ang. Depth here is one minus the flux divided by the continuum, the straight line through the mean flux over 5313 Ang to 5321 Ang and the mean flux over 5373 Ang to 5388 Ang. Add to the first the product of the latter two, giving -0.10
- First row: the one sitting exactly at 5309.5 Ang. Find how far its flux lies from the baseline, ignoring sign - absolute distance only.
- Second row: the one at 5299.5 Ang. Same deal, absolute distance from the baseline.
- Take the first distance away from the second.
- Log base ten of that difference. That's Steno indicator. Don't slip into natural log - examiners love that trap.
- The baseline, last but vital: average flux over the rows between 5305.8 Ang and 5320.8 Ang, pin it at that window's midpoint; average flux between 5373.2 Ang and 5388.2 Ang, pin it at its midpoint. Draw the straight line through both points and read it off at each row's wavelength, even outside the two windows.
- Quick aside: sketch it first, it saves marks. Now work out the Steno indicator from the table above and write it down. 0.5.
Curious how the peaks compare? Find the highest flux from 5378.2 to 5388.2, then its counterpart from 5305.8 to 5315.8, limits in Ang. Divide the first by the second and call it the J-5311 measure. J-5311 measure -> 0.88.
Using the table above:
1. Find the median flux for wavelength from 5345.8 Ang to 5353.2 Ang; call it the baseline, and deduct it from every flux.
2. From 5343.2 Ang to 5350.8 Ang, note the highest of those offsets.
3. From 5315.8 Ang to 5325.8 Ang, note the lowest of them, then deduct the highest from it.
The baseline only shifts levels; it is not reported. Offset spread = -2.61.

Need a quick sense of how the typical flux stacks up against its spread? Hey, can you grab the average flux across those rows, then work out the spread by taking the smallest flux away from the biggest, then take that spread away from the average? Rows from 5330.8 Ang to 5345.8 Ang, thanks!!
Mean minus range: 14.3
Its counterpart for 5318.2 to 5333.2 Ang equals 13.0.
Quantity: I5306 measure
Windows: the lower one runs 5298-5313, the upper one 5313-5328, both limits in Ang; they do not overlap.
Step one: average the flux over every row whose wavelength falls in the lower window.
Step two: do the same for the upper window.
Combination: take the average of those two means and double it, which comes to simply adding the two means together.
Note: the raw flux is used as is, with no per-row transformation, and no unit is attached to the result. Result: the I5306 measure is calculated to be 34.3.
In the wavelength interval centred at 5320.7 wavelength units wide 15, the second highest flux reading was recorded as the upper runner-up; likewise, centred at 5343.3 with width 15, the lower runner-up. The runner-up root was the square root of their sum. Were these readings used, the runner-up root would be 6.08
